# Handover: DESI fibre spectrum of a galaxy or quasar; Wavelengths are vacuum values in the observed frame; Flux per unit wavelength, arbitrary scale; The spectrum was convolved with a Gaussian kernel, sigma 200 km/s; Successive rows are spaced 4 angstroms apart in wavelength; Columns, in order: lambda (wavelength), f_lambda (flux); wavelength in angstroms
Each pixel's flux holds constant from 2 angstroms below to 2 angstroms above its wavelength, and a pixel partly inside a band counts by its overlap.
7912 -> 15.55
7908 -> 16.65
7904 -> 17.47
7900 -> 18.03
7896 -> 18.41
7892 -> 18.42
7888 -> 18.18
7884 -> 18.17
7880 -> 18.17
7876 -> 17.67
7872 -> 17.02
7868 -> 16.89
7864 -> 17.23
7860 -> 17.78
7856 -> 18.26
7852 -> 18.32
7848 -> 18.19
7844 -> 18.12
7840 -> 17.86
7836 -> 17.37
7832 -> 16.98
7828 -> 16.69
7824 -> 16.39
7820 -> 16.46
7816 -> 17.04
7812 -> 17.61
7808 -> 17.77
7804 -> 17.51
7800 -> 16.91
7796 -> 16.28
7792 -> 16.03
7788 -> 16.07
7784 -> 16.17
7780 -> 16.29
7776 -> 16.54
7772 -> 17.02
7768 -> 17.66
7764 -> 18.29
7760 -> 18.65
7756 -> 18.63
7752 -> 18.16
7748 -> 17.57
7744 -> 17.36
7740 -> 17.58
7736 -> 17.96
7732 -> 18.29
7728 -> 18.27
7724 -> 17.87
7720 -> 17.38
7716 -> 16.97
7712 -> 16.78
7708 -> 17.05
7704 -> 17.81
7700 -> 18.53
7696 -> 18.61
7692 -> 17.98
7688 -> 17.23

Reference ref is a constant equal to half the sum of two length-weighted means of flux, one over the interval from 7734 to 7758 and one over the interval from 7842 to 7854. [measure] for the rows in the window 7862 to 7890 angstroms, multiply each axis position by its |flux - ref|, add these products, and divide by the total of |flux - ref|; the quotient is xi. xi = 7870.7 angstroms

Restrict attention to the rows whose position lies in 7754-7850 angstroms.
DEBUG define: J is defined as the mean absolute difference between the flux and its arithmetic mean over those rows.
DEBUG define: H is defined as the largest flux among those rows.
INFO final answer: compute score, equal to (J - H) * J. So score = -12.8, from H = 18.65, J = 0.72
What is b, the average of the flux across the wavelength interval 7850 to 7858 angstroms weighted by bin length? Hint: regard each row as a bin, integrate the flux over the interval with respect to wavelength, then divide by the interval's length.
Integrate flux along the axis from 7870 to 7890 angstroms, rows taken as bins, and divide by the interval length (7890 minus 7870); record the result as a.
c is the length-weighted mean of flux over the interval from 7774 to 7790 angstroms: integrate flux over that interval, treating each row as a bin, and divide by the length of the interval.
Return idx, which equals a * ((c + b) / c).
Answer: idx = 38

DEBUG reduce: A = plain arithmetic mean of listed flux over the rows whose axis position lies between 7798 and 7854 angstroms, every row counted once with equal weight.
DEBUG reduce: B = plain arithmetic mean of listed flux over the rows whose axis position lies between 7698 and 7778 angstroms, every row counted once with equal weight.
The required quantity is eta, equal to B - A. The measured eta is 0.3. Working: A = 17.4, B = 17.7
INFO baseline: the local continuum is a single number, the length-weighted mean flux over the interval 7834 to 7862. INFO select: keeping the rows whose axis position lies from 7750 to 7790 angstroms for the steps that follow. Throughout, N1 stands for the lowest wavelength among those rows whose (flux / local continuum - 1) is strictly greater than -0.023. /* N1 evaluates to 7752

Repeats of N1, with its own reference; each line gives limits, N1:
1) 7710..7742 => 7724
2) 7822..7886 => 7840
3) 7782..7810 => 7808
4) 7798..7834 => 7808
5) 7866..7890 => 7876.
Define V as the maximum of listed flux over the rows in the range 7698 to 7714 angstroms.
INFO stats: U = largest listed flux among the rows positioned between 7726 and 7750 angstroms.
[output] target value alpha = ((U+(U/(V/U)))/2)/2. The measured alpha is 9.09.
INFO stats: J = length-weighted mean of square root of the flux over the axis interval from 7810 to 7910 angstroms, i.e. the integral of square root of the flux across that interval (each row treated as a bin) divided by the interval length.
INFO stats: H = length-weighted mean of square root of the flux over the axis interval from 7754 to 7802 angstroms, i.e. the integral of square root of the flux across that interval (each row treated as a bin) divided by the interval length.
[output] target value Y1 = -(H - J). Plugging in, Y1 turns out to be 0.06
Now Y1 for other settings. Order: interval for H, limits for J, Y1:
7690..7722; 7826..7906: 0.01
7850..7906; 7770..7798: -0.18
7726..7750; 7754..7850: -0.08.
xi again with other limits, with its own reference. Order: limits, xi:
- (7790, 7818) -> 7800.3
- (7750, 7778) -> 7768.3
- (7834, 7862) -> 7845.9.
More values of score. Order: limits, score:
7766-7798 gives -7.3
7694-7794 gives -12.7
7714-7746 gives -6.9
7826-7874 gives -9.4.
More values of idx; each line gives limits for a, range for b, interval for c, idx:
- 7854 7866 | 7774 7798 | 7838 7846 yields 34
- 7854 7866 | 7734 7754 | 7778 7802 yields 37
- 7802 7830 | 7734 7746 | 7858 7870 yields 34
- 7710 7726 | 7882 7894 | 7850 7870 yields 35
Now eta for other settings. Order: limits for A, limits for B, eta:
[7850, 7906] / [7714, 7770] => 0.0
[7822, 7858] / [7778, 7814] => -0.8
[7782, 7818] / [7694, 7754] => 0.9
